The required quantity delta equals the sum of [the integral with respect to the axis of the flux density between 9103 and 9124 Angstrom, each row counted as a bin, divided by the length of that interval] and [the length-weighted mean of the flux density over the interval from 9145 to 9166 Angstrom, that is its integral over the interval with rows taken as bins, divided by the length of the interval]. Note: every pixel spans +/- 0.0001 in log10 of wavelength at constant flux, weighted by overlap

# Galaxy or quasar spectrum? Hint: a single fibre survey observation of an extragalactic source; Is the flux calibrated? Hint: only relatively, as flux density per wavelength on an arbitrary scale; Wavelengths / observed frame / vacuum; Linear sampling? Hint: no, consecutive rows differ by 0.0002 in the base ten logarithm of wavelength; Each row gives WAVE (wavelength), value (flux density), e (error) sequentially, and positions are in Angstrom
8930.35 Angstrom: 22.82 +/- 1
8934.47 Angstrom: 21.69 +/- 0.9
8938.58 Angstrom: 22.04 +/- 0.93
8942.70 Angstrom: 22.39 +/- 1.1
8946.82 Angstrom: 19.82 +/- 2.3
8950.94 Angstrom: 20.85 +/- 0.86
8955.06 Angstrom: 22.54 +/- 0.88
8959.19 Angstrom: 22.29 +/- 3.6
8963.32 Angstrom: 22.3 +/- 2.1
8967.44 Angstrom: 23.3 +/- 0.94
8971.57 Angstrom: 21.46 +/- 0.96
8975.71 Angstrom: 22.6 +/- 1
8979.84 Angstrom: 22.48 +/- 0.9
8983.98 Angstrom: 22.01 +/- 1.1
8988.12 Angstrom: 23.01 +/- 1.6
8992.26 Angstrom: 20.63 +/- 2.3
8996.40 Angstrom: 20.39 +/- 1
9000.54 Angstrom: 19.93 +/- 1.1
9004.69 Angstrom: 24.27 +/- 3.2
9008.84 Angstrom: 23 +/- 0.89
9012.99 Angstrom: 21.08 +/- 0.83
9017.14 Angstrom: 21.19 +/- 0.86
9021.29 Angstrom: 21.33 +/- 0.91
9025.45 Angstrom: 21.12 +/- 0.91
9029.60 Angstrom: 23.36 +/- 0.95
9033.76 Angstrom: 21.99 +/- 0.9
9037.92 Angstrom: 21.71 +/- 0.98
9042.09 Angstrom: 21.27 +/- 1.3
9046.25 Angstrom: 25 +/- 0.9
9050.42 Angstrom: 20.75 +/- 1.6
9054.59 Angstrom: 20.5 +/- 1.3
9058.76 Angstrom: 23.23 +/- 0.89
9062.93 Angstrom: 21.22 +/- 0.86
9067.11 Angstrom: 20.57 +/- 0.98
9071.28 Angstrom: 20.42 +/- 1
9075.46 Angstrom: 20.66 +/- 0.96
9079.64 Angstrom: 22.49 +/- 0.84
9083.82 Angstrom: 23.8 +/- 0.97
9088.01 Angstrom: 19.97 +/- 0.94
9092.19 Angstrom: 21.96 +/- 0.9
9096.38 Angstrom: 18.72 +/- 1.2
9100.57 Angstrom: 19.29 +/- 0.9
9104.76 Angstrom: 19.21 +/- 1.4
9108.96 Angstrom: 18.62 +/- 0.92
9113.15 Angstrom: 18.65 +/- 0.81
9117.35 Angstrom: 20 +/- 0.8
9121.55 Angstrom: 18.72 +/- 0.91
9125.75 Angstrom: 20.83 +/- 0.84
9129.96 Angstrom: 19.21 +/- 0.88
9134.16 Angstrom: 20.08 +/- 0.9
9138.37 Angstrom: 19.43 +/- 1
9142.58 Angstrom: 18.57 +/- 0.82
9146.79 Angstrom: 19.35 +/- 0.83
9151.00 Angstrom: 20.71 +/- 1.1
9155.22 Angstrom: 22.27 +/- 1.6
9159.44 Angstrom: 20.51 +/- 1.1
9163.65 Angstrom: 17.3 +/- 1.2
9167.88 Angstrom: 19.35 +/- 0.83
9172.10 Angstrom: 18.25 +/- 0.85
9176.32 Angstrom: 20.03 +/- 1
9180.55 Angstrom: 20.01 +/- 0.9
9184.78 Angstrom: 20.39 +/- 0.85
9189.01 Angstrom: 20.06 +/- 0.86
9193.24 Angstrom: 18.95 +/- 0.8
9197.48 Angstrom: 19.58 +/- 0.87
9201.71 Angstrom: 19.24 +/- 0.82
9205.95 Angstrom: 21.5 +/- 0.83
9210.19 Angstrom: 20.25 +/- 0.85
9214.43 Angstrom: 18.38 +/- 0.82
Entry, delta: 39.1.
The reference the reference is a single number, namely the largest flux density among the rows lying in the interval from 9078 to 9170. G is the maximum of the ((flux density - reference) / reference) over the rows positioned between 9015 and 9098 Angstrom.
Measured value 0.05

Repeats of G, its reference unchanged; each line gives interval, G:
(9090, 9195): -0.06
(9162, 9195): -0.14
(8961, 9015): 0.02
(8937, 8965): -0.05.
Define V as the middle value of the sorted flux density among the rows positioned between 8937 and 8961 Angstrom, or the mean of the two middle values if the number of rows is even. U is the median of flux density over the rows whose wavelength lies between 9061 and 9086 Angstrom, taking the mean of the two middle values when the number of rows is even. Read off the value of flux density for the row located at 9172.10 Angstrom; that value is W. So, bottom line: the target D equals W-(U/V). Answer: 17.3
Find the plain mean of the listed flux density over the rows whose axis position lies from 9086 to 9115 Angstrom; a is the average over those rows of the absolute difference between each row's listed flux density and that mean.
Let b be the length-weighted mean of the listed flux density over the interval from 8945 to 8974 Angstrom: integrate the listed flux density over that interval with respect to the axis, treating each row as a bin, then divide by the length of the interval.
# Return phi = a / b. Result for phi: 0.0387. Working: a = 0.84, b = 21.8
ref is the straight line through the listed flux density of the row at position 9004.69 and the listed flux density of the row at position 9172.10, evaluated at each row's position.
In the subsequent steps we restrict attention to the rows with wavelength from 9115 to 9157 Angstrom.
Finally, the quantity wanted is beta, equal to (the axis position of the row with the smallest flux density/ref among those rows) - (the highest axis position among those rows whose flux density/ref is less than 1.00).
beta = -21.0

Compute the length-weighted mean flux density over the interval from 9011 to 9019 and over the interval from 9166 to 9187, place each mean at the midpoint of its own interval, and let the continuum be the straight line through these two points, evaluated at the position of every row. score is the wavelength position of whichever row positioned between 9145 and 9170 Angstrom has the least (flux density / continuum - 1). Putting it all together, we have 9163.65 Angstrom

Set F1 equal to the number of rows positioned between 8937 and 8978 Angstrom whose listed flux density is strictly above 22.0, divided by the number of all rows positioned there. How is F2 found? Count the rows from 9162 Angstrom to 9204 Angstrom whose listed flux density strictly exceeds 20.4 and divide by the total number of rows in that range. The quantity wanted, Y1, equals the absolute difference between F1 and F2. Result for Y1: 0.70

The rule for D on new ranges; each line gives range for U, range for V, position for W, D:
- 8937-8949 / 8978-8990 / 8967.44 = 22.3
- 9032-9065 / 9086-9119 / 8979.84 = 21.4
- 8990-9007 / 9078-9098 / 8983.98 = 21.1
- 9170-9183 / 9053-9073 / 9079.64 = 21.5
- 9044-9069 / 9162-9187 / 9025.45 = 20.1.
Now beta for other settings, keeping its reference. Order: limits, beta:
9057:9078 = -4.2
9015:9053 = -33.3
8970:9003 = 0.0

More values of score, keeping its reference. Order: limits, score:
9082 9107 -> 9096.38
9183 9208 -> 9193.24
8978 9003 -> 9000.54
